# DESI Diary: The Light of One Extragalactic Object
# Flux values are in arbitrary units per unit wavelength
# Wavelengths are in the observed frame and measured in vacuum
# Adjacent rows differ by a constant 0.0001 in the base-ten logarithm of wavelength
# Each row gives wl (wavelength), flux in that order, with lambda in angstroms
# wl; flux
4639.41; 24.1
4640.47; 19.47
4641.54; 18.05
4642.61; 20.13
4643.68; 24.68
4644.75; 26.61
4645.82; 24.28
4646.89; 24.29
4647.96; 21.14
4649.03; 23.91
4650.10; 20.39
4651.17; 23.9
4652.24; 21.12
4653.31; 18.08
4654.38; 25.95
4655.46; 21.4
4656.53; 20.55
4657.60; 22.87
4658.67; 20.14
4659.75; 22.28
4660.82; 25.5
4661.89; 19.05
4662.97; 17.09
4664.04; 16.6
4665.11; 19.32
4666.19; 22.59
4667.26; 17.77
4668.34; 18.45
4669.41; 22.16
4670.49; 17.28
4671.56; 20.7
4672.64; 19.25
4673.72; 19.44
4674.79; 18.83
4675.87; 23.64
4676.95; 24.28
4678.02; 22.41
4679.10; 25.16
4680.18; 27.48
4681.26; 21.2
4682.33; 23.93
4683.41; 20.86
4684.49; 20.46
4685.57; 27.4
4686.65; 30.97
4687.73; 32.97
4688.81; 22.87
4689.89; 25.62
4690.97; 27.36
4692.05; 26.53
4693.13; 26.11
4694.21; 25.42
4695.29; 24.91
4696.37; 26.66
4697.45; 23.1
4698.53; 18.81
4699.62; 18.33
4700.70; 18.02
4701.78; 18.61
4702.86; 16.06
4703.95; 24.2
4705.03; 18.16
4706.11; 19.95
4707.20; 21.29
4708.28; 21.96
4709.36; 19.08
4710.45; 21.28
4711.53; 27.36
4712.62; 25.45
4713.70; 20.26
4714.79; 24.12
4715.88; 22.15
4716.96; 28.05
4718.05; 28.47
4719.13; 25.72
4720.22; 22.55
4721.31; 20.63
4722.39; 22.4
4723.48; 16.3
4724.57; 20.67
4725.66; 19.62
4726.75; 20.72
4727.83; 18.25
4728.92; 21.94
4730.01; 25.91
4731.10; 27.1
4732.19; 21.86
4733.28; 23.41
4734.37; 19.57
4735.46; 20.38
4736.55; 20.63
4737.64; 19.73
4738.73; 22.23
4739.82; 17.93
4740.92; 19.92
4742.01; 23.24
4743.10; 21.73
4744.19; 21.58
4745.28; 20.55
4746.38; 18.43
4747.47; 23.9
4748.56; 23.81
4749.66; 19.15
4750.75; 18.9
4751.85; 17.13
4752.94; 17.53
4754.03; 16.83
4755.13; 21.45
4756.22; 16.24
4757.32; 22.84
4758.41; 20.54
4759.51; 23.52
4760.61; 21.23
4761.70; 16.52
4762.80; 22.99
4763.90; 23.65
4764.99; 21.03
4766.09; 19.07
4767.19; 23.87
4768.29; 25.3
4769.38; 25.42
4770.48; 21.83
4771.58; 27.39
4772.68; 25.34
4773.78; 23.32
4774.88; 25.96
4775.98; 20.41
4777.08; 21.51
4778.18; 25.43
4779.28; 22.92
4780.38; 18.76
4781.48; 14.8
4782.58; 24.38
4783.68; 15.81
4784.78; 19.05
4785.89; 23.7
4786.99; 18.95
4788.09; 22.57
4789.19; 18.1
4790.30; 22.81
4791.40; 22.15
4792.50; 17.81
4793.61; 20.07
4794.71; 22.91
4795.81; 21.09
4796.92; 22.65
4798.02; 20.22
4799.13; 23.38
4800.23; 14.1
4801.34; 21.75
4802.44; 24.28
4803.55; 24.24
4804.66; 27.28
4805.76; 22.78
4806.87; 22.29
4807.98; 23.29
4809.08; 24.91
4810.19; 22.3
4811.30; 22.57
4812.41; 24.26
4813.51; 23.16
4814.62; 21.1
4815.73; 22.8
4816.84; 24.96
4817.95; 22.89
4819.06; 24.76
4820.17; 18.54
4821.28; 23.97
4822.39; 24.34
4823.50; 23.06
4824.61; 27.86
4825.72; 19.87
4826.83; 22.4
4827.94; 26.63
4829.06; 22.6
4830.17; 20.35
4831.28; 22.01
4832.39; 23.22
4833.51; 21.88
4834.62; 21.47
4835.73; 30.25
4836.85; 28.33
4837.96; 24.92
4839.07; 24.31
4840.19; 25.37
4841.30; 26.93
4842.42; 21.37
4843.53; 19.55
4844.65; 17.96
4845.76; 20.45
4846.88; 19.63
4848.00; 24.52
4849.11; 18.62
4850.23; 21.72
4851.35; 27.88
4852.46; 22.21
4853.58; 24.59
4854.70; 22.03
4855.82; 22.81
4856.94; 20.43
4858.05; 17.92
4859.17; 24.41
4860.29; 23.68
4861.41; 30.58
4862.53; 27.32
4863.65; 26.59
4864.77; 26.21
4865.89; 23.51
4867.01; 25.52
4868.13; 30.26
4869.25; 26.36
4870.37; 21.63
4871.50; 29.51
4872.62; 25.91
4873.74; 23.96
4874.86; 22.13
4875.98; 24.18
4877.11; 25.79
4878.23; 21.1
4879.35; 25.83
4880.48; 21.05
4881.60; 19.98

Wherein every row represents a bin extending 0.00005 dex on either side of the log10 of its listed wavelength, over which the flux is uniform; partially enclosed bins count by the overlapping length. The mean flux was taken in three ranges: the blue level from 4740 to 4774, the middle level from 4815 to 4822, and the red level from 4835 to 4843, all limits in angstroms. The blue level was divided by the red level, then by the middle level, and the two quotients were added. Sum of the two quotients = 1.76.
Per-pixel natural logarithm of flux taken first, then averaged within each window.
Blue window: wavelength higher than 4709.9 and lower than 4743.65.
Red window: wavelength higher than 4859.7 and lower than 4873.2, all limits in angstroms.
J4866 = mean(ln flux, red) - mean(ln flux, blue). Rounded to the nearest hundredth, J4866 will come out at 0.18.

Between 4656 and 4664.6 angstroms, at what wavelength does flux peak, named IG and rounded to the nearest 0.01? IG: 4660.82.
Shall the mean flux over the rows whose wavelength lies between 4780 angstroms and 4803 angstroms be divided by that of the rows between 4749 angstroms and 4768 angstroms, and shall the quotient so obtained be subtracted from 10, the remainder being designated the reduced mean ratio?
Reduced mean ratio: 8.99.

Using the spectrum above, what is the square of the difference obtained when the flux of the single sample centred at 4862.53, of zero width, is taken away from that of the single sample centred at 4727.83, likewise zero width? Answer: 82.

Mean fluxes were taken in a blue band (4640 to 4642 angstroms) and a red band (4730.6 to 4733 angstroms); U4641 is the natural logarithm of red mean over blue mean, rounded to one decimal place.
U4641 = 0.3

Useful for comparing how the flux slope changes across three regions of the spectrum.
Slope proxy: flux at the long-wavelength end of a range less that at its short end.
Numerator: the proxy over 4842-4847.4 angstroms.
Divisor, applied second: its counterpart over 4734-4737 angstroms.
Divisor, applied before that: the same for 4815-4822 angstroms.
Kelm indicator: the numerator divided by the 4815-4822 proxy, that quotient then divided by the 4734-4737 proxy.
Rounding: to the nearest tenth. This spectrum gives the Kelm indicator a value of -1.4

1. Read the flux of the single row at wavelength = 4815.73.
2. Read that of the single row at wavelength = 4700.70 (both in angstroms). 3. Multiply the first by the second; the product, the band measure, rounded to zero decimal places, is 411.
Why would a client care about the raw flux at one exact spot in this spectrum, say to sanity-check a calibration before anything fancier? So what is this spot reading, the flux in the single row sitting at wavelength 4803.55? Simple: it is 24.24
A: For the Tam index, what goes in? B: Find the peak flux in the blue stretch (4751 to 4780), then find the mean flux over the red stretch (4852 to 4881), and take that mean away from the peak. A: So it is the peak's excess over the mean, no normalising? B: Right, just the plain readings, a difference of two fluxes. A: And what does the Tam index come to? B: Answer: 2.9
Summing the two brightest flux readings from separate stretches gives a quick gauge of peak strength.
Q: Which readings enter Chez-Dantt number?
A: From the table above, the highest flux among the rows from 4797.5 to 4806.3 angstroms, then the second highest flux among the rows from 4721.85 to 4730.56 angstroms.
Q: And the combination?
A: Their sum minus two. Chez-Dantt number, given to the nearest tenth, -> 47.7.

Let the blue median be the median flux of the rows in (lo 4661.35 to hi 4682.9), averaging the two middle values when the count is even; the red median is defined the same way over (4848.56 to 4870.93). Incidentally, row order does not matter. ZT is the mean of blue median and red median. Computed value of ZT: 22.1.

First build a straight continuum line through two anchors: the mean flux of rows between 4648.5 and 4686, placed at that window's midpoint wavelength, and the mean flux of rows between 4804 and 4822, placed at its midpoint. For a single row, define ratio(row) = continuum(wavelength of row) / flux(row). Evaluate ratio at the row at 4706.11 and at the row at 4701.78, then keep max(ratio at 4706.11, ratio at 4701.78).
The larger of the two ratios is 1.18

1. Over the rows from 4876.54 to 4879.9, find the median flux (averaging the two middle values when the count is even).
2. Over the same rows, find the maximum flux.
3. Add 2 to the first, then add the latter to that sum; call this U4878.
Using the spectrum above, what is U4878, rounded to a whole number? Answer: 54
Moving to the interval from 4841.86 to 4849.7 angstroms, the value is 46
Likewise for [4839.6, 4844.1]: 52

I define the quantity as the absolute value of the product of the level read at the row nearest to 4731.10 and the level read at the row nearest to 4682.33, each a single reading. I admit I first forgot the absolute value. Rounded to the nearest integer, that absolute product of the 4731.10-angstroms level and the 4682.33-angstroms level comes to 649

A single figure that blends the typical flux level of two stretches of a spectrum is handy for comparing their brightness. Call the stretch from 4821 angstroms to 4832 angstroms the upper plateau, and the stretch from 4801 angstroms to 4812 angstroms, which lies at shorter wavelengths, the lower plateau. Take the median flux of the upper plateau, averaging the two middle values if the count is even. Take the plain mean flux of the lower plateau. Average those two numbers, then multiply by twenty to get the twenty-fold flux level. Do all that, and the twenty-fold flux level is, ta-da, 464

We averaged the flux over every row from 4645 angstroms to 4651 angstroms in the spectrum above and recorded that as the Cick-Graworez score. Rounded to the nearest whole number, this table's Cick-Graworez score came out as 23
